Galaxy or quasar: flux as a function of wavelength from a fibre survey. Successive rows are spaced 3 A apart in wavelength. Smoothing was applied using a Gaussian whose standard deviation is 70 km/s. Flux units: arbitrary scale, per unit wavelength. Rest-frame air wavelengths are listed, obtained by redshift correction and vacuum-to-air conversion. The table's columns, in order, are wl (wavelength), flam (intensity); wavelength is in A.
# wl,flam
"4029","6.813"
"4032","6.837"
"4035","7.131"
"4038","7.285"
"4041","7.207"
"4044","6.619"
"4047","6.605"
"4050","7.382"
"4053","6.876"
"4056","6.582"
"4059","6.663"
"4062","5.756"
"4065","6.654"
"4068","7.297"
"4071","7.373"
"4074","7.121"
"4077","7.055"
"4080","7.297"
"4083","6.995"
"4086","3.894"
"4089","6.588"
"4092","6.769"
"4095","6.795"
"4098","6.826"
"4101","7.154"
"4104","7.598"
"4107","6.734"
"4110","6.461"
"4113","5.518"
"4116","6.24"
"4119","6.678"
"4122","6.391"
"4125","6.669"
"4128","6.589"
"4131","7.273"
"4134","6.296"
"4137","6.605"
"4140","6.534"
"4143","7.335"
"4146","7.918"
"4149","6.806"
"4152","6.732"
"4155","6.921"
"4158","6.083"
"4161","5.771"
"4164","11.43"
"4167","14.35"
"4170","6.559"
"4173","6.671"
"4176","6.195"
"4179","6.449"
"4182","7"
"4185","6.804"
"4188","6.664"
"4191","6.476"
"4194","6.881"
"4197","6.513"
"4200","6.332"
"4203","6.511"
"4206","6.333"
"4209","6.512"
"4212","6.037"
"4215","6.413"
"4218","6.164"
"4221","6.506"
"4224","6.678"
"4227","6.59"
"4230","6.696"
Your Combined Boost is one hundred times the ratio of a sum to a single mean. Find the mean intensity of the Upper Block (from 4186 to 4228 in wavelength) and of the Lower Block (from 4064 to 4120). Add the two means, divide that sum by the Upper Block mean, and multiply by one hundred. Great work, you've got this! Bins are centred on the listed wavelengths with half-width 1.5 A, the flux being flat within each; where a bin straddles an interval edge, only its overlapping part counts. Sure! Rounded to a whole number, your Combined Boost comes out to 203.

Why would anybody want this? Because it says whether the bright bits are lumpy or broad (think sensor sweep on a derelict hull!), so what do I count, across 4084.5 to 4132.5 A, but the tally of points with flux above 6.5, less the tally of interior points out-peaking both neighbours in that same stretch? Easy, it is 8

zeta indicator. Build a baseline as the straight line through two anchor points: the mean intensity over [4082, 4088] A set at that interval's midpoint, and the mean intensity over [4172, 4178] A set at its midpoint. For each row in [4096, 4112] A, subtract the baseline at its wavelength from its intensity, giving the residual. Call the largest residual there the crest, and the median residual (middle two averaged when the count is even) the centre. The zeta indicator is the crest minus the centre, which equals 0.71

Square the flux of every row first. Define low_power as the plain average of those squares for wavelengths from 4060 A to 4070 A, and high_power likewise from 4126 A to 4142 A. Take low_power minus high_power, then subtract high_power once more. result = -45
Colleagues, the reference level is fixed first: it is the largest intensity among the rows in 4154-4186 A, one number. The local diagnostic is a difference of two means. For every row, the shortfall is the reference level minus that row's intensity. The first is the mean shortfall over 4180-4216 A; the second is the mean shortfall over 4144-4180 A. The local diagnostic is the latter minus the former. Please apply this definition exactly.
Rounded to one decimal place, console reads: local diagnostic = -1.1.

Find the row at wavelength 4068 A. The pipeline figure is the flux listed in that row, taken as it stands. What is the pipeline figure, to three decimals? 7.297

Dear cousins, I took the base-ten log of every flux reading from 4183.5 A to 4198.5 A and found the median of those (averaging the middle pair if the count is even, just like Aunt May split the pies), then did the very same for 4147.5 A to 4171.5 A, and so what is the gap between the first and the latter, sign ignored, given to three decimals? 0.007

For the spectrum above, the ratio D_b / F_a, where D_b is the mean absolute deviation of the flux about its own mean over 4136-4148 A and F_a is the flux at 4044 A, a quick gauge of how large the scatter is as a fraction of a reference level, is 0.080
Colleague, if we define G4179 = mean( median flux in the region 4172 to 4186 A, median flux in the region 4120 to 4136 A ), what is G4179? 6.63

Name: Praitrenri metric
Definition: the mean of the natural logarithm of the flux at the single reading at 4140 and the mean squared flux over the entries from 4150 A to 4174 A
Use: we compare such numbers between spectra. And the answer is 37.7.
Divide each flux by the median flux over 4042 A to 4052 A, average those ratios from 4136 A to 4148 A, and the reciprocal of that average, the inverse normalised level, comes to 0.93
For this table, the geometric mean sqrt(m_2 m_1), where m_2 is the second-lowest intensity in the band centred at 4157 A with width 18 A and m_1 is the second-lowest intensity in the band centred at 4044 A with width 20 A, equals 6.35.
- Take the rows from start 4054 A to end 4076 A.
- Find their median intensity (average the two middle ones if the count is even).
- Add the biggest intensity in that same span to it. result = 14.0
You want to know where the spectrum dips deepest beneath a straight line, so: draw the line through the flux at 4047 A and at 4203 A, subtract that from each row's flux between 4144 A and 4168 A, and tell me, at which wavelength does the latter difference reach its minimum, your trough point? 4161 A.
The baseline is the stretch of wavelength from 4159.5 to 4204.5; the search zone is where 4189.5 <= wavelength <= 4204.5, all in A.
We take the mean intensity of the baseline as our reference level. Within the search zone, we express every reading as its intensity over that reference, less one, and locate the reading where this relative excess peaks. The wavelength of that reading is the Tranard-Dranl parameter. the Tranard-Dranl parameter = 4194 A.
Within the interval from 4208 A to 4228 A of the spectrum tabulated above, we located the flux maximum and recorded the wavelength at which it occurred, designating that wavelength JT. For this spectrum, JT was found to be 4224 A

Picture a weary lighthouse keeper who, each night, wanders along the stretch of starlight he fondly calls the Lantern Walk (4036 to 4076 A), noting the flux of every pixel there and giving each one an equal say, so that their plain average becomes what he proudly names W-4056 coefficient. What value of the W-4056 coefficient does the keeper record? 6.88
